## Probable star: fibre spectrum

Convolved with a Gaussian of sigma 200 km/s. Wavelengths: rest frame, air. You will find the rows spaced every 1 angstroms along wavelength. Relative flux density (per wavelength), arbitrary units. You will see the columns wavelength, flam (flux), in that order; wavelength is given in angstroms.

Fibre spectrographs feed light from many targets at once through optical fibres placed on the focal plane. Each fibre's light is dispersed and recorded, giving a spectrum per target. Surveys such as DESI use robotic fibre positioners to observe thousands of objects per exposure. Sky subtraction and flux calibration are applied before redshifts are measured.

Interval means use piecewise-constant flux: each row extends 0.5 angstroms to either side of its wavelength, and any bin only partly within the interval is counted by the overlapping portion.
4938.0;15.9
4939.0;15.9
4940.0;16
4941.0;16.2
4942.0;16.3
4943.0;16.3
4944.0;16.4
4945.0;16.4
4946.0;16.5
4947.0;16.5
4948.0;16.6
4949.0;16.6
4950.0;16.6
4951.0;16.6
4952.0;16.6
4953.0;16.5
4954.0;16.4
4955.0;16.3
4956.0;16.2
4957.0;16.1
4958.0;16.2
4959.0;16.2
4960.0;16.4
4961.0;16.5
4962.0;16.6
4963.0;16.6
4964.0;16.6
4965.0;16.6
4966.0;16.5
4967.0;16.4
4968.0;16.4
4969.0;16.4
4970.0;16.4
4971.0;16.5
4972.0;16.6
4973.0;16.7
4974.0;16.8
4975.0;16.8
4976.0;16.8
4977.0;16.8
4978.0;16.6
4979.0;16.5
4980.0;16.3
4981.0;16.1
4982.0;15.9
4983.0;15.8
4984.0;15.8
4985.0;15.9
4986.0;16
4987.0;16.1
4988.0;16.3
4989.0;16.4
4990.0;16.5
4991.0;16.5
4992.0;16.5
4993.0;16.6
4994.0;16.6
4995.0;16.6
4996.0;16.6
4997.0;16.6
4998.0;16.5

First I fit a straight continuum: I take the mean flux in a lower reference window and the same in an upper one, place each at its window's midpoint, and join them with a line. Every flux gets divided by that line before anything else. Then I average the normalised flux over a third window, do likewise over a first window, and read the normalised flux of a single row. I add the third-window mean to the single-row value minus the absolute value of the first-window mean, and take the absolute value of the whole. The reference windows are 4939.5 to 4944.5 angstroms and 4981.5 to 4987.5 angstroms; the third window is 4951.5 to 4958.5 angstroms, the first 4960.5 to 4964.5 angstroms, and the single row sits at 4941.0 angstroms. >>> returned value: 0.98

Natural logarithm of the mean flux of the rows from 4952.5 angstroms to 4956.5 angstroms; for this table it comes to 2.794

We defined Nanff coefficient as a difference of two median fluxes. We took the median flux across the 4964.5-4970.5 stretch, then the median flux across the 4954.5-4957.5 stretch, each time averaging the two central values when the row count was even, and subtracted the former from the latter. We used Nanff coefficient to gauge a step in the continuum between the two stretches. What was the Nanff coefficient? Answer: -0.20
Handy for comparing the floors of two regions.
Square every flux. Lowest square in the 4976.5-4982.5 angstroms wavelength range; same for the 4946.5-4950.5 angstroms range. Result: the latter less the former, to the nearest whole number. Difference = 19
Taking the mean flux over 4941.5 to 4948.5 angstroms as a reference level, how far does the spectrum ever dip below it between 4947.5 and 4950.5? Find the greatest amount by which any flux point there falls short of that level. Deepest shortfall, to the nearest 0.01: -0.17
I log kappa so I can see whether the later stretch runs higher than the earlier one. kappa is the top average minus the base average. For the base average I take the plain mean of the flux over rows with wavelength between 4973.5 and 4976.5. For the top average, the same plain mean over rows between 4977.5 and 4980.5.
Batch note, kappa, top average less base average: -0.3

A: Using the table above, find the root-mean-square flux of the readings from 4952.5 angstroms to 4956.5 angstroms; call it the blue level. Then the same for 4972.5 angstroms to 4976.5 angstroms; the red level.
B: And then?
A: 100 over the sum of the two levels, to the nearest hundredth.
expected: 3.02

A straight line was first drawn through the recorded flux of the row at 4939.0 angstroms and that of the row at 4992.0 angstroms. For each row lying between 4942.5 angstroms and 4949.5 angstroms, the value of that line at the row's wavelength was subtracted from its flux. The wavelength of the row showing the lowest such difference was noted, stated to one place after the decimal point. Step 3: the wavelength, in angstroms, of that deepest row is 4943.0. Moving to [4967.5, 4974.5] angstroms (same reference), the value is 4970.0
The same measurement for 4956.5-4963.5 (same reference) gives 4957.0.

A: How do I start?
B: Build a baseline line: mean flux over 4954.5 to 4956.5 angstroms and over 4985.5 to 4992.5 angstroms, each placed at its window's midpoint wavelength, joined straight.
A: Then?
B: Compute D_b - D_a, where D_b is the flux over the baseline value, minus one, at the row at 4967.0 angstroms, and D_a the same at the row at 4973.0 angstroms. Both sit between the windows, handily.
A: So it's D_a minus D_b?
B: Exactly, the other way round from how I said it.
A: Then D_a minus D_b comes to 0.018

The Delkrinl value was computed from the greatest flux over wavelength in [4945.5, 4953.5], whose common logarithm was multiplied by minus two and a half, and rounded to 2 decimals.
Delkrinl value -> -3.05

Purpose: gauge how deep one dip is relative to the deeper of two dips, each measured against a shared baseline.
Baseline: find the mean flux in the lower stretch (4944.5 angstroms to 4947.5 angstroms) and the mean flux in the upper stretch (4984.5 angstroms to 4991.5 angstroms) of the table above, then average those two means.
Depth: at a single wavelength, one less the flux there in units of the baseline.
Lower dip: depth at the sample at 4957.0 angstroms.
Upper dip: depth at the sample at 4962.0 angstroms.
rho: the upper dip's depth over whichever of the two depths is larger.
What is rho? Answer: -1.0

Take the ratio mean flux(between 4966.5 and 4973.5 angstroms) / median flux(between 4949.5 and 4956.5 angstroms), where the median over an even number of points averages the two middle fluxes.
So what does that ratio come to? 1.00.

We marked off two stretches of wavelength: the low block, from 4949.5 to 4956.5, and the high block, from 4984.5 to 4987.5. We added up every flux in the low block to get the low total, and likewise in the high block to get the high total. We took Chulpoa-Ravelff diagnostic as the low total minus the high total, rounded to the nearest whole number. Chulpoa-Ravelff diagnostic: 67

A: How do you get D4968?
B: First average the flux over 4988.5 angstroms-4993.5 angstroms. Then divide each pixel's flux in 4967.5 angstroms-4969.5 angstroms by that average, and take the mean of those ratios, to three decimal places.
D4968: 0.994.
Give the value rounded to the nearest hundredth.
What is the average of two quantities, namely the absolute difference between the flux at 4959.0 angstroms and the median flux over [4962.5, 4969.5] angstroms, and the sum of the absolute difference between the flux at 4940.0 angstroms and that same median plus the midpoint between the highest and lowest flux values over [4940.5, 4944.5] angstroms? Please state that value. 8.55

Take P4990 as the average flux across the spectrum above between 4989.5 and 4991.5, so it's 16.5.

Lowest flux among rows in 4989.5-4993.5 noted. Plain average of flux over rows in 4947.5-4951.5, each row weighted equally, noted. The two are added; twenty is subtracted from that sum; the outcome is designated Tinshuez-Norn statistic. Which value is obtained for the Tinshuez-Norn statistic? 13.1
